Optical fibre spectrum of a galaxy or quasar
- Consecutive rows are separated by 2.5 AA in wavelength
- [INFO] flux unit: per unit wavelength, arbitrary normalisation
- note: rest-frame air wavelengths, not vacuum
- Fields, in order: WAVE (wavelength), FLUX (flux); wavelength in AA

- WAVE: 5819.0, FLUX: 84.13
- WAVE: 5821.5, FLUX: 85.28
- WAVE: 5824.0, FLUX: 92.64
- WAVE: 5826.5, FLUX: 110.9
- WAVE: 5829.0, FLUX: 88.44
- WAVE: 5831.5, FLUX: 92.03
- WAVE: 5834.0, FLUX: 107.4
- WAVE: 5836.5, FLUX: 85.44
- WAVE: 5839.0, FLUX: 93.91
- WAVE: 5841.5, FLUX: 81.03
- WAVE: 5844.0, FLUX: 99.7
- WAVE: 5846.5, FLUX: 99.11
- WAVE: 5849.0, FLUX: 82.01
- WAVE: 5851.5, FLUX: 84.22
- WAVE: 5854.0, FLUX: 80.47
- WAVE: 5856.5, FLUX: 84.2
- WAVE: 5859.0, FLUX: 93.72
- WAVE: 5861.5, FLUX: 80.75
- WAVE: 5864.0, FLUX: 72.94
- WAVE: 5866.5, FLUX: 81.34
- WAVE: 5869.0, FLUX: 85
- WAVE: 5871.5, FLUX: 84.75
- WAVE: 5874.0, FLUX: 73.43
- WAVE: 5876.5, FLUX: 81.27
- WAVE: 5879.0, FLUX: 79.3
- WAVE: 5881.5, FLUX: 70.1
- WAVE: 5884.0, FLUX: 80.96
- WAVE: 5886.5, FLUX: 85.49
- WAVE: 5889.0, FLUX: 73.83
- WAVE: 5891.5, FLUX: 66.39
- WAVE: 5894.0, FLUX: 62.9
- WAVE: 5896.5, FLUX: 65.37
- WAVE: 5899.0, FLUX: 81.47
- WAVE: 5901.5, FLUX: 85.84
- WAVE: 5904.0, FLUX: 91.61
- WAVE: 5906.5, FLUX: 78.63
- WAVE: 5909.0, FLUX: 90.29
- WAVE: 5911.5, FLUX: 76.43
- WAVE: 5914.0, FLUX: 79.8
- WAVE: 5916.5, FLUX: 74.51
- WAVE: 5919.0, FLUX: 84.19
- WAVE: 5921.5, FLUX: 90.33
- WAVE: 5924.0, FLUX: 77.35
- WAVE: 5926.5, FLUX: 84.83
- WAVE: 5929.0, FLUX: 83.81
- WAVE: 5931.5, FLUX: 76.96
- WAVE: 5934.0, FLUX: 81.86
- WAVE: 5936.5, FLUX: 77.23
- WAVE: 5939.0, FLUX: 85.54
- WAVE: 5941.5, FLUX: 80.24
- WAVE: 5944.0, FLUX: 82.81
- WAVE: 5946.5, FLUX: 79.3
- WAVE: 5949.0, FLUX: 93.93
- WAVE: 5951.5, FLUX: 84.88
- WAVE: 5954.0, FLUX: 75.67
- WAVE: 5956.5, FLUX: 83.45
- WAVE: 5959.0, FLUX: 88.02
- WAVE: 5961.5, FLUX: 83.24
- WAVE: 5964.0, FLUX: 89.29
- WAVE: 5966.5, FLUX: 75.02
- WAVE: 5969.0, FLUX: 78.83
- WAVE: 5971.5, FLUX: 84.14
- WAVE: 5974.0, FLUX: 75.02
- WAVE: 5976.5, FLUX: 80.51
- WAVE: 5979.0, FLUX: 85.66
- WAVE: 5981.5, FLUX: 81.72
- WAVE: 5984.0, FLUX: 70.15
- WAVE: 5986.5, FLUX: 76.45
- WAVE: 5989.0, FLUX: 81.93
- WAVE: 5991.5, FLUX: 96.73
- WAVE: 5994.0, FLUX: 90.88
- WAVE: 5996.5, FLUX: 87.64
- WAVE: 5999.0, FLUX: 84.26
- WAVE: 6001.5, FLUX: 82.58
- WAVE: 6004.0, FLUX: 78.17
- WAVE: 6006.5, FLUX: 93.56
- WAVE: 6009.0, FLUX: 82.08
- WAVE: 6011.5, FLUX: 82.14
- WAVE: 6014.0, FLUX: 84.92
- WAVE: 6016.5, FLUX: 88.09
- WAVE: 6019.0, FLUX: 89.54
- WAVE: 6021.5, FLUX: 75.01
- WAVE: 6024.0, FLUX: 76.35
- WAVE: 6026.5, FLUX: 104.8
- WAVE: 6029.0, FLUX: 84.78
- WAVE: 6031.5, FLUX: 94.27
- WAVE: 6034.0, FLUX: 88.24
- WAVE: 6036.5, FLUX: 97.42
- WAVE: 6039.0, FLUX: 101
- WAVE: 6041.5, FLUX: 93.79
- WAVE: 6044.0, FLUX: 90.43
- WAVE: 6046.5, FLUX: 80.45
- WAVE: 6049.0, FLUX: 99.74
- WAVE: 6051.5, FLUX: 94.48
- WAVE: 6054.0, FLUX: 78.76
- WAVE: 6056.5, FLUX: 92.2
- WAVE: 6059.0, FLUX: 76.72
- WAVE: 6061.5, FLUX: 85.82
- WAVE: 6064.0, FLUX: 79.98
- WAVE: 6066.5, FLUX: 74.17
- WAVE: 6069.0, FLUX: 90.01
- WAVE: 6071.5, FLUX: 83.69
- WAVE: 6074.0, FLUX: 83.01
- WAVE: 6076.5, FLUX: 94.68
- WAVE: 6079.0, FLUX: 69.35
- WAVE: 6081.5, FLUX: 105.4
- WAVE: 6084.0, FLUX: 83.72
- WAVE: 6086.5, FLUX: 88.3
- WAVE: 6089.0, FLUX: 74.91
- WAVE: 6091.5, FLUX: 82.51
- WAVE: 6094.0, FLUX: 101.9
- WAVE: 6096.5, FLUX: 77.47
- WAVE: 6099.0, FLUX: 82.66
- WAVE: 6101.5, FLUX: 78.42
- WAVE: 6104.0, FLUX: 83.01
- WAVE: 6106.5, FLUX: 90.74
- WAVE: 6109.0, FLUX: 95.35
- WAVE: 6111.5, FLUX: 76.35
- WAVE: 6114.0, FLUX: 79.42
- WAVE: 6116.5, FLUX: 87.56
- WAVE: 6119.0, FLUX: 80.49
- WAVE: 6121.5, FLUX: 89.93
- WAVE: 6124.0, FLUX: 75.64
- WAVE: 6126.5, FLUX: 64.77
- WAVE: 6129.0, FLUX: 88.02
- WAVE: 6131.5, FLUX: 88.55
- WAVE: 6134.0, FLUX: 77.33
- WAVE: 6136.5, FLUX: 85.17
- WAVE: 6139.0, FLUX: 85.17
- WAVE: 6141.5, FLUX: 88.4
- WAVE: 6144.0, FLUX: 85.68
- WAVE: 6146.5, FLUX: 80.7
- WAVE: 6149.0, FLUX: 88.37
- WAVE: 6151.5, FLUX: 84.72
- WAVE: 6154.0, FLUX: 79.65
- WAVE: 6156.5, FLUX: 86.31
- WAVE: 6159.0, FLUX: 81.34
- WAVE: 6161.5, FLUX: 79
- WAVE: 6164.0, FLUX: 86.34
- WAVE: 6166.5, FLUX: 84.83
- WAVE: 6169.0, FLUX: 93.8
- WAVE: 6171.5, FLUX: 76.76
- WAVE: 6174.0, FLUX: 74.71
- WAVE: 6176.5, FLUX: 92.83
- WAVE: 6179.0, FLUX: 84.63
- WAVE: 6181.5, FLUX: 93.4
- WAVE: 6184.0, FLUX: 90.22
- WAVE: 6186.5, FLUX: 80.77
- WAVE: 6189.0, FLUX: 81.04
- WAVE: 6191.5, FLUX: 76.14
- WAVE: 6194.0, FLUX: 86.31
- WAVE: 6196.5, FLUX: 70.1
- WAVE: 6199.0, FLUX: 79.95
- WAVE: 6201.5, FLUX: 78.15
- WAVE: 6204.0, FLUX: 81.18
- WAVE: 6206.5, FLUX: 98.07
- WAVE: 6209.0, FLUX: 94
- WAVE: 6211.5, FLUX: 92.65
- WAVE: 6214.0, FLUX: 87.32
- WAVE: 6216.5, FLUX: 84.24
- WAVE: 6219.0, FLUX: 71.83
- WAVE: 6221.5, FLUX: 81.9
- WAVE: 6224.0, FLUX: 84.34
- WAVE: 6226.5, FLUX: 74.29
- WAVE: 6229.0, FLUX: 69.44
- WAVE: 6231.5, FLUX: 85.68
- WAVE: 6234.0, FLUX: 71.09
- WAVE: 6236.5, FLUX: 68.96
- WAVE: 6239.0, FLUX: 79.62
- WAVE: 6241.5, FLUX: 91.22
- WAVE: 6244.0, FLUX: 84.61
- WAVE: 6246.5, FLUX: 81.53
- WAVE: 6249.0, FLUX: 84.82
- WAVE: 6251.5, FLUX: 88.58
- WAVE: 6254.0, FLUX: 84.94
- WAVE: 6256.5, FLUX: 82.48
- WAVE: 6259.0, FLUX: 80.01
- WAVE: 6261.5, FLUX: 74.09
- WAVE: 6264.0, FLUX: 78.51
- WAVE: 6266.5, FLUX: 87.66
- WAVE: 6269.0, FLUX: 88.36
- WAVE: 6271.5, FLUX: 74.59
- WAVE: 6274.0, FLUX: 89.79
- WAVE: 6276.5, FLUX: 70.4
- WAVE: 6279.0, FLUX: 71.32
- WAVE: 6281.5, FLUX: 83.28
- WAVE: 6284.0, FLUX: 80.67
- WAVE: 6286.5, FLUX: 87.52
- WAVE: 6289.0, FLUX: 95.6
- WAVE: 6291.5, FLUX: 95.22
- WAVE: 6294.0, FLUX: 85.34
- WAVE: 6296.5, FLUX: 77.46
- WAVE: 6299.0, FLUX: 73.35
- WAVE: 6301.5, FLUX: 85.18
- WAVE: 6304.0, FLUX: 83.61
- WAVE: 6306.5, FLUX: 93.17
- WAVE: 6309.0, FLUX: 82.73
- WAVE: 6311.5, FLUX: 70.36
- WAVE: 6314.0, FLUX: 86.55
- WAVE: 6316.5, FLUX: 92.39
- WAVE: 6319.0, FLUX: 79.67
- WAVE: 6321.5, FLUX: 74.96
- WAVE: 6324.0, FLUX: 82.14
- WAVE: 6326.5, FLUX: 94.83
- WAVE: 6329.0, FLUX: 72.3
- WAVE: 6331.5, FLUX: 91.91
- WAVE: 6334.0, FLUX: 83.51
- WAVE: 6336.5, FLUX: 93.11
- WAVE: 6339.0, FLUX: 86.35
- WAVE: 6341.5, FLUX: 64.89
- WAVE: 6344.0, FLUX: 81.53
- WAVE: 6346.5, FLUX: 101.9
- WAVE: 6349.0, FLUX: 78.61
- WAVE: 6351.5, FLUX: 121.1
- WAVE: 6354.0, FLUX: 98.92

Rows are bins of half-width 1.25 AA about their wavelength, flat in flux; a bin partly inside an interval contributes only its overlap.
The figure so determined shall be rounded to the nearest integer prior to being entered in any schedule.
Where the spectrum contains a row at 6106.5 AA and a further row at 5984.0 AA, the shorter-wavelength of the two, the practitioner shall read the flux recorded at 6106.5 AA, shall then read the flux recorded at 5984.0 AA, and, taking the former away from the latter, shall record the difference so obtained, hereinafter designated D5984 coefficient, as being -21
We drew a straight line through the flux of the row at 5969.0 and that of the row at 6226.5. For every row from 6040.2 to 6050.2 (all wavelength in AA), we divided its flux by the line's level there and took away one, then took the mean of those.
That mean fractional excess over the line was 0.176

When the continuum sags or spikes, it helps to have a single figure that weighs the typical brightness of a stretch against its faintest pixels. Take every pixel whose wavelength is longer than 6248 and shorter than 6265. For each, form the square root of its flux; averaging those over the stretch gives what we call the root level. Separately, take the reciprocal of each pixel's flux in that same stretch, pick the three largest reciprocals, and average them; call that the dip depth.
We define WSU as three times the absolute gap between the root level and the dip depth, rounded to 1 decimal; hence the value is 27.1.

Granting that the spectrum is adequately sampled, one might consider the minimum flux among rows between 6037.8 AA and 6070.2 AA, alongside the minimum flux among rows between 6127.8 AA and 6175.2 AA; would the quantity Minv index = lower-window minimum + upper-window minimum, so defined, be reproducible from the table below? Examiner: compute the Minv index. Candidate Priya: 149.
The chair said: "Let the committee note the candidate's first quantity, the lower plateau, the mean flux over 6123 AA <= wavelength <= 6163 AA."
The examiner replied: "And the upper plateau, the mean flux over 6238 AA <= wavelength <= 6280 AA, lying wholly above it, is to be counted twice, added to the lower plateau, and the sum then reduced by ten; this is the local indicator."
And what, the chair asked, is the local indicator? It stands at 236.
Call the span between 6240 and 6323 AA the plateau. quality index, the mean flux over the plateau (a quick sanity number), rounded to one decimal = 83.0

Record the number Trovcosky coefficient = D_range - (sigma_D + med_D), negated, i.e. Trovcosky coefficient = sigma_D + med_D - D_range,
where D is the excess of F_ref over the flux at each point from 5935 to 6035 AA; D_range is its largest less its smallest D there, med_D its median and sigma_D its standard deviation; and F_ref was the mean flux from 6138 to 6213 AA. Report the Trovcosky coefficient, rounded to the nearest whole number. -27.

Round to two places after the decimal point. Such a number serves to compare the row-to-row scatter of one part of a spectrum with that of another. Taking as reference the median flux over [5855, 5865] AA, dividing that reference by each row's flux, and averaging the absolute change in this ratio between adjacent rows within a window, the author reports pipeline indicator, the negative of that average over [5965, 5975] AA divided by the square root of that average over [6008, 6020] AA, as -0.55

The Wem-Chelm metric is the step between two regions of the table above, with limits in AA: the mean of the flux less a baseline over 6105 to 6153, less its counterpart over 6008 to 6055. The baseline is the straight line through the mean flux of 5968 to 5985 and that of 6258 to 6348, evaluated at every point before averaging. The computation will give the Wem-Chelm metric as -6.1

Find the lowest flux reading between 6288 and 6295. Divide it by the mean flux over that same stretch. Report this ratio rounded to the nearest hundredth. 0.93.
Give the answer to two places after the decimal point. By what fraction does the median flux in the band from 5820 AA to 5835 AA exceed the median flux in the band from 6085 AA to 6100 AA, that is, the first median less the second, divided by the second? 0.12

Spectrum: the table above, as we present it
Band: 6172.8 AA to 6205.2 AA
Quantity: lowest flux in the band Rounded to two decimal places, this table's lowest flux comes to 70.10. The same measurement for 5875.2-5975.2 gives 62.90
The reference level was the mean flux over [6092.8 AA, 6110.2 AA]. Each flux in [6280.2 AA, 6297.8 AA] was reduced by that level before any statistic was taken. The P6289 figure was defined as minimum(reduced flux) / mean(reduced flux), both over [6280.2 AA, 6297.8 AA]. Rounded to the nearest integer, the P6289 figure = 15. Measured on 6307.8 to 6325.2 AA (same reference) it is 3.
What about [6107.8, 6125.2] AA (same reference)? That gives 3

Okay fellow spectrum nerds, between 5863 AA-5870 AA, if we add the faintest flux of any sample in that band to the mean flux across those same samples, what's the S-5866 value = 153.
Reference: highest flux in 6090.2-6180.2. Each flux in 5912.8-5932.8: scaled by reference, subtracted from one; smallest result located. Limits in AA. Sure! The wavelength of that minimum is 5921.5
